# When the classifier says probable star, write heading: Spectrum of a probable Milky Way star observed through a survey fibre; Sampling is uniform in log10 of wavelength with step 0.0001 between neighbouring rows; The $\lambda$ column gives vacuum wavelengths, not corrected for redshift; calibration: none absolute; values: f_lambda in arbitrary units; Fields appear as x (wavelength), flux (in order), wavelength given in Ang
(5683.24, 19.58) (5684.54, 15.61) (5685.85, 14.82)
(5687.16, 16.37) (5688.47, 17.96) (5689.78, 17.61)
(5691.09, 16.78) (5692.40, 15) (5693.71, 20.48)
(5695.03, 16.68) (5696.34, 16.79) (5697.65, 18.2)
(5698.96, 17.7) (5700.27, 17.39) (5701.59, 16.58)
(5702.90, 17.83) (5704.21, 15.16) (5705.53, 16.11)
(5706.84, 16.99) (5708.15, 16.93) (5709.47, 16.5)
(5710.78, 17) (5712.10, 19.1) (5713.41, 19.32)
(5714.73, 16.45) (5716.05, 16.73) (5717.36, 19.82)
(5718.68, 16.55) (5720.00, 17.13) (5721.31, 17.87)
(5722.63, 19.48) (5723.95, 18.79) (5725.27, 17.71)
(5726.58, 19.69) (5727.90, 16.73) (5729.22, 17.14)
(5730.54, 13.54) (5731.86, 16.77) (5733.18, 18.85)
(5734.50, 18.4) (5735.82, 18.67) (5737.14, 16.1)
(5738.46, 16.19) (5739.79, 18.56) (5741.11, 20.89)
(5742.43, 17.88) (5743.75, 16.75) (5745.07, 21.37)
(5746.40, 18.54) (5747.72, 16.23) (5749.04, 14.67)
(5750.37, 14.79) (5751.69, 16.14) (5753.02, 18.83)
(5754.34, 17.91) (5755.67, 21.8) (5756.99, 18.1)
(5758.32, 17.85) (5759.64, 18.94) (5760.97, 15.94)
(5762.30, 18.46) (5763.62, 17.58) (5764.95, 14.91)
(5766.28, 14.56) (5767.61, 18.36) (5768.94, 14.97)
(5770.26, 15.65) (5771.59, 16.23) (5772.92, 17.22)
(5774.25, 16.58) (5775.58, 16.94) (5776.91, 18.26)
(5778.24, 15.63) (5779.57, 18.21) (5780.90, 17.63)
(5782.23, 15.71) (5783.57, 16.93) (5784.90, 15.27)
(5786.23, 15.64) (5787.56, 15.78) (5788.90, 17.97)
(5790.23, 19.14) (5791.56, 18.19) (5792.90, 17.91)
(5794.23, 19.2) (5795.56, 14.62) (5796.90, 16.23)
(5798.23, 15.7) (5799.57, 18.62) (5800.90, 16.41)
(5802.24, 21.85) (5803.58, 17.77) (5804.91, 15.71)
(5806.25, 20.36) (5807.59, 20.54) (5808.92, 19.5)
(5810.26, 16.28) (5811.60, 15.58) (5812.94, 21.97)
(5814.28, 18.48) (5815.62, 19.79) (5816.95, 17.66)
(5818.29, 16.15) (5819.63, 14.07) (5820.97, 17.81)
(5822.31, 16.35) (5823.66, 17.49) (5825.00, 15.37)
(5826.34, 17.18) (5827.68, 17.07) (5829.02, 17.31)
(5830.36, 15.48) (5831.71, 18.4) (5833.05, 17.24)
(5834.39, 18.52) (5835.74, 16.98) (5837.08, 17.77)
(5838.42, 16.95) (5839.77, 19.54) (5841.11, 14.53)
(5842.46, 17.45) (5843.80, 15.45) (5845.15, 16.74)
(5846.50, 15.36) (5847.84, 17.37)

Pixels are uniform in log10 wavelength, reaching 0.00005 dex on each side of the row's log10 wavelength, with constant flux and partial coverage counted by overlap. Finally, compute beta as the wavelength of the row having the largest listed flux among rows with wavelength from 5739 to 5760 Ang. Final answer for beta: 5755.67 Ang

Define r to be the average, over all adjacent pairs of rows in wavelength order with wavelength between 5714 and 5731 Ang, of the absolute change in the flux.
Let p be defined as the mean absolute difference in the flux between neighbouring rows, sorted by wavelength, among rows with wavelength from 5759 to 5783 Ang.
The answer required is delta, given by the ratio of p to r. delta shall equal 1.01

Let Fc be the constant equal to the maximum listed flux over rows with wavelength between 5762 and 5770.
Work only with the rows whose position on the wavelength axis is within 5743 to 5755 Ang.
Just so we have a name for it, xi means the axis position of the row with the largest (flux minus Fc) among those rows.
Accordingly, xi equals 5745.07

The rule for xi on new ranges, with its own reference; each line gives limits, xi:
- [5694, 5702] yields 5697.65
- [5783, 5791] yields 5790.23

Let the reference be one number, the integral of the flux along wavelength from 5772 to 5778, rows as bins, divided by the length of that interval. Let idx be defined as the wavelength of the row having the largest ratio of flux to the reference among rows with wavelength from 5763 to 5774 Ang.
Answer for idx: 5767.61 Ang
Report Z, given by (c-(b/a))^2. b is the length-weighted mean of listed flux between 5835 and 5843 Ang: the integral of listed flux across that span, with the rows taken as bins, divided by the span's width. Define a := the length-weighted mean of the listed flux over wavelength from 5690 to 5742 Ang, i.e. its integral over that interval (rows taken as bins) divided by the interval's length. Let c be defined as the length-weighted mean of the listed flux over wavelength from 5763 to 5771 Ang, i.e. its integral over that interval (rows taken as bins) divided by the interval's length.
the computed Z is 225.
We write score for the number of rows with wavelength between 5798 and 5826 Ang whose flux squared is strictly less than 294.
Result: 9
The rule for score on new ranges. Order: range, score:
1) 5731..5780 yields 17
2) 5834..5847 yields 6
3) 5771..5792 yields 9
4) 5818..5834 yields 6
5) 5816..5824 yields 3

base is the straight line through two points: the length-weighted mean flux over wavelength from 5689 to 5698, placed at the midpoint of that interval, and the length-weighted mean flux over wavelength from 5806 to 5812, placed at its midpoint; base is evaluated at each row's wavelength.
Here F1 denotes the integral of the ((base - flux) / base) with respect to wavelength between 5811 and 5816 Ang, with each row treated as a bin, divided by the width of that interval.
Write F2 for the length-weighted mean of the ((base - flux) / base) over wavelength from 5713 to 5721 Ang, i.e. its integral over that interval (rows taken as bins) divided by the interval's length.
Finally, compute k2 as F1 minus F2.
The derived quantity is -0.02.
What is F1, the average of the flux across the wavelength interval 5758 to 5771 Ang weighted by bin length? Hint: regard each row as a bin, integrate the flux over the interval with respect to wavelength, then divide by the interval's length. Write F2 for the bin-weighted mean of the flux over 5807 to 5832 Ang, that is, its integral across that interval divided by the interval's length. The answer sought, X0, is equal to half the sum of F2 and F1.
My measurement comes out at 17.1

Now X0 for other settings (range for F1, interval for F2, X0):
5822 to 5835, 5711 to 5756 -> 17.4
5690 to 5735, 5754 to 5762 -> 17.9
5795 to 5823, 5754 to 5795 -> 17.4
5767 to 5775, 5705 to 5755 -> 17.0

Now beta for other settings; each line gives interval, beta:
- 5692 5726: 5693.71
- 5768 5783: 5776.91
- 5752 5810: 5802.24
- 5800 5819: 5812.94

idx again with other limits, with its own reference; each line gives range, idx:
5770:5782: 5776.91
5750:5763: 5755.67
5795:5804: 5802.24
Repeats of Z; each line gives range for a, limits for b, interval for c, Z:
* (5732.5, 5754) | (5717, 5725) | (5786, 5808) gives 280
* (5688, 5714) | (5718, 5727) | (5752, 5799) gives 258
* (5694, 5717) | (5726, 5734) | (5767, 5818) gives 272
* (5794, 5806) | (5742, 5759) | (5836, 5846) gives 252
